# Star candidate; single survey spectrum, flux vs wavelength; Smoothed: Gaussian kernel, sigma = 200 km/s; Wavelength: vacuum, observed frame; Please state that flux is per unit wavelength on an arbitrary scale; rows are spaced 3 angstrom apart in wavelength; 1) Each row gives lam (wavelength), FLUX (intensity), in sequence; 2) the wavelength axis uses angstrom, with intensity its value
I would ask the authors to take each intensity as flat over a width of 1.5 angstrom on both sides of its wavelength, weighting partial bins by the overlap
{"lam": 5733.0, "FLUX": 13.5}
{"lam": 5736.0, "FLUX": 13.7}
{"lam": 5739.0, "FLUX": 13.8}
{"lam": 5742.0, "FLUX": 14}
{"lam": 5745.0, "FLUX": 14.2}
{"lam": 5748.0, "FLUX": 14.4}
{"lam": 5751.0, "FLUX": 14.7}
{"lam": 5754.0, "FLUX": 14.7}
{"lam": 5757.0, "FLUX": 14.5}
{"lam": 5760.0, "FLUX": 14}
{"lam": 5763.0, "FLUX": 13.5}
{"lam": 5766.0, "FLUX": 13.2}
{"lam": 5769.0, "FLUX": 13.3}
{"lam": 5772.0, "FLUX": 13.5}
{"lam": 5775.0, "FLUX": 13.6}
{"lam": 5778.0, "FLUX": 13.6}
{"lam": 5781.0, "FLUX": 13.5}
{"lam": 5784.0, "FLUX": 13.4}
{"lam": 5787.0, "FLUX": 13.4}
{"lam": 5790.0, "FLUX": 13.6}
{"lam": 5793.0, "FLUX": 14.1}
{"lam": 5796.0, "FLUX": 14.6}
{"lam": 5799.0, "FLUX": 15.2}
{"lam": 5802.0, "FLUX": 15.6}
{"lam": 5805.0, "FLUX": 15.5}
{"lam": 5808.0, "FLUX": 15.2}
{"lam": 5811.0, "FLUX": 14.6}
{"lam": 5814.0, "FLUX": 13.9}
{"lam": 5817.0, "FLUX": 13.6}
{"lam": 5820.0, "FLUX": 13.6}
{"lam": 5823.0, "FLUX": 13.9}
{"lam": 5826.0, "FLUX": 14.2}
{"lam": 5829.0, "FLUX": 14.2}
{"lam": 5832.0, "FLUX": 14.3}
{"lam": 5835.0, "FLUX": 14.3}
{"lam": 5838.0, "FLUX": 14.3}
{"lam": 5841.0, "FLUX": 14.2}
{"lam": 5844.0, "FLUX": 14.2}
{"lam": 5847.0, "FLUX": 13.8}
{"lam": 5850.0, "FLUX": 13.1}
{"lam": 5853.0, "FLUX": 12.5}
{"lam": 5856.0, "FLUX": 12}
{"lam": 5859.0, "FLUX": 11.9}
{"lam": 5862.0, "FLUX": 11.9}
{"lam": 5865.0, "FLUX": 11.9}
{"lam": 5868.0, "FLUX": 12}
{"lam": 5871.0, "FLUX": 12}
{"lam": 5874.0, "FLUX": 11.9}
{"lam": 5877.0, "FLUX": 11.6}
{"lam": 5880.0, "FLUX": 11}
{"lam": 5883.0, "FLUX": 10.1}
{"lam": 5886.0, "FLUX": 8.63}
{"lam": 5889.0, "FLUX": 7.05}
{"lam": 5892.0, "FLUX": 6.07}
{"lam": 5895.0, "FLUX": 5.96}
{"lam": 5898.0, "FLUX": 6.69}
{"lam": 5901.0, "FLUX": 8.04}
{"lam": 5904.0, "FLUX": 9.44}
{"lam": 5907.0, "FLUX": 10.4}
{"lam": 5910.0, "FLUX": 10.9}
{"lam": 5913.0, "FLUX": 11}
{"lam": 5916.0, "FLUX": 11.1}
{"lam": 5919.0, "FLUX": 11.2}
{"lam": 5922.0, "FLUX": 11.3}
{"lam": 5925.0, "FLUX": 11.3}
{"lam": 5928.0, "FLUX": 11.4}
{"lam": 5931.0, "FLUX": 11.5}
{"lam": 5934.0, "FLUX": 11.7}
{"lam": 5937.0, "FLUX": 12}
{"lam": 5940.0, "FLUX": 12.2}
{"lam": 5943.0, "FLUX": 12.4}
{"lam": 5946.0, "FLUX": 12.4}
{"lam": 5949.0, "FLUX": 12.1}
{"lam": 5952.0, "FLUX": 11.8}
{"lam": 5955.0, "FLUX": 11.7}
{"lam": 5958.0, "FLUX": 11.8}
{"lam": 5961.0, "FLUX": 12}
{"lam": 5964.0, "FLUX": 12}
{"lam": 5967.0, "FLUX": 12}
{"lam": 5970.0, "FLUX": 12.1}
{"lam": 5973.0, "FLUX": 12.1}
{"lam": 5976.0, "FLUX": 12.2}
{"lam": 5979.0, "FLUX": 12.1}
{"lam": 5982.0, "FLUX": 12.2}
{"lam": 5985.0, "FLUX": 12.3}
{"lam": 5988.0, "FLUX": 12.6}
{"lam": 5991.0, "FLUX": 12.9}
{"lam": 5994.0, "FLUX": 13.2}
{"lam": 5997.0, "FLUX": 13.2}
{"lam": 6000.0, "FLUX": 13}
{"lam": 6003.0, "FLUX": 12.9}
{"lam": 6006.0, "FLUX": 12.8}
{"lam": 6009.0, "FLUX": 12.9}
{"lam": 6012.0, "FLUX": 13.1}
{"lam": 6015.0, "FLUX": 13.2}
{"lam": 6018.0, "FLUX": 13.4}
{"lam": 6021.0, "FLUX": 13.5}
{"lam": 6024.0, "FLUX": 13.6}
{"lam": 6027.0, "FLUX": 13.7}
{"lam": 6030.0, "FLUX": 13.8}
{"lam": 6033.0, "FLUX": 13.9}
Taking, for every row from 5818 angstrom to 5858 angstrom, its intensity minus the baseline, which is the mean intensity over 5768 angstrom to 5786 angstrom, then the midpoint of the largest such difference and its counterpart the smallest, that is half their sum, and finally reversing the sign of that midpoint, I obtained 0.3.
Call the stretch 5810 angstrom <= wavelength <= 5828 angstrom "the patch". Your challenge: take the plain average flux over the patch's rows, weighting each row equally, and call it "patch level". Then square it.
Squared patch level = 195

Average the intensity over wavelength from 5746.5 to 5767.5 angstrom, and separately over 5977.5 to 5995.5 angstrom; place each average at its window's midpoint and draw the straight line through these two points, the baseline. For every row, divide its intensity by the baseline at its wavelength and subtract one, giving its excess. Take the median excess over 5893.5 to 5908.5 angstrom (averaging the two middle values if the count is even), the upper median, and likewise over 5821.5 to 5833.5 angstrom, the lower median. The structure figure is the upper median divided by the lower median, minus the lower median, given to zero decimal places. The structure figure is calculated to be -10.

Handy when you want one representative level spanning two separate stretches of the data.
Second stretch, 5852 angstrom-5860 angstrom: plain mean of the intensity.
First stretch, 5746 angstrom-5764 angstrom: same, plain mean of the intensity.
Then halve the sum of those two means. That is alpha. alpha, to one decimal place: 13.2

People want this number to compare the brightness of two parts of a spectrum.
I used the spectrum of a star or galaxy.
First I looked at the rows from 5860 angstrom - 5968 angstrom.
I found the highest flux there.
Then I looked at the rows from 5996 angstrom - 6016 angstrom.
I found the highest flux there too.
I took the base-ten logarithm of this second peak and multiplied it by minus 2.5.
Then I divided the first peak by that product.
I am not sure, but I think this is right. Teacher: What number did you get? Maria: -4.4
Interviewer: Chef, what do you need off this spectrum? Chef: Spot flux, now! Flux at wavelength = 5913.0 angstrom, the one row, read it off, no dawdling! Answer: 11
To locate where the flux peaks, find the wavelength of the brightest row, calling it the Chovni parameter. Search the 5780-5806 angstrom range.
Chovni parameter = 5802.0 angstrom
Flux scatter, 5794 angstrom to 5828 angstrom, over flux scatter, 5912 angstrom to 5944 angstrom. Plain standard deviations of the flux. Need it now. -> 1.62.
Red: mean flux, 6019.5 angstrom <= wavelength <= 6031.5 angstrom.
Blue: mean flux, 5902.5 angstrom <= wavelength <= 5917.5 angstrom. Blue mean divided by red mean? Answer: 0.8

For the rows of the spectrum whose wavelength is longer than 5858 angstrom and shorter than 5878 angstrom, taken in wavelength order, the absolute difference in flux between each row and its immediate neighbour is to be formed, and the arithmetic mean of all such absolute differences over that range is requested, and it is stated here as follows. 0.1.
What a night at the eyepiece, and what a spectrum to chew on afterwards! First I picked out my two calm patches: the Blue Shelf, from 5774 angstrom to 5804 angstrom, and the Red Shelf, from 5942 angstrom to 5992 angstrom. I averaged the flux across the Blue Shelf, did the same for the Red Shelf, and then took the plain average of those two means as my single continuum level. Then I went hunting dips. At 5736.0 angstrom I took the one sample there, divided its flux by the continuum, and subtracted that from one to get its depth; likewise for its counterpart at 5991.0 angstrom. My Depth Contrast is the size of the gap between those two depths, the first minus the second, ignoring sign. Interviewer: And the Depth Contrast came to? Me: 0.06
